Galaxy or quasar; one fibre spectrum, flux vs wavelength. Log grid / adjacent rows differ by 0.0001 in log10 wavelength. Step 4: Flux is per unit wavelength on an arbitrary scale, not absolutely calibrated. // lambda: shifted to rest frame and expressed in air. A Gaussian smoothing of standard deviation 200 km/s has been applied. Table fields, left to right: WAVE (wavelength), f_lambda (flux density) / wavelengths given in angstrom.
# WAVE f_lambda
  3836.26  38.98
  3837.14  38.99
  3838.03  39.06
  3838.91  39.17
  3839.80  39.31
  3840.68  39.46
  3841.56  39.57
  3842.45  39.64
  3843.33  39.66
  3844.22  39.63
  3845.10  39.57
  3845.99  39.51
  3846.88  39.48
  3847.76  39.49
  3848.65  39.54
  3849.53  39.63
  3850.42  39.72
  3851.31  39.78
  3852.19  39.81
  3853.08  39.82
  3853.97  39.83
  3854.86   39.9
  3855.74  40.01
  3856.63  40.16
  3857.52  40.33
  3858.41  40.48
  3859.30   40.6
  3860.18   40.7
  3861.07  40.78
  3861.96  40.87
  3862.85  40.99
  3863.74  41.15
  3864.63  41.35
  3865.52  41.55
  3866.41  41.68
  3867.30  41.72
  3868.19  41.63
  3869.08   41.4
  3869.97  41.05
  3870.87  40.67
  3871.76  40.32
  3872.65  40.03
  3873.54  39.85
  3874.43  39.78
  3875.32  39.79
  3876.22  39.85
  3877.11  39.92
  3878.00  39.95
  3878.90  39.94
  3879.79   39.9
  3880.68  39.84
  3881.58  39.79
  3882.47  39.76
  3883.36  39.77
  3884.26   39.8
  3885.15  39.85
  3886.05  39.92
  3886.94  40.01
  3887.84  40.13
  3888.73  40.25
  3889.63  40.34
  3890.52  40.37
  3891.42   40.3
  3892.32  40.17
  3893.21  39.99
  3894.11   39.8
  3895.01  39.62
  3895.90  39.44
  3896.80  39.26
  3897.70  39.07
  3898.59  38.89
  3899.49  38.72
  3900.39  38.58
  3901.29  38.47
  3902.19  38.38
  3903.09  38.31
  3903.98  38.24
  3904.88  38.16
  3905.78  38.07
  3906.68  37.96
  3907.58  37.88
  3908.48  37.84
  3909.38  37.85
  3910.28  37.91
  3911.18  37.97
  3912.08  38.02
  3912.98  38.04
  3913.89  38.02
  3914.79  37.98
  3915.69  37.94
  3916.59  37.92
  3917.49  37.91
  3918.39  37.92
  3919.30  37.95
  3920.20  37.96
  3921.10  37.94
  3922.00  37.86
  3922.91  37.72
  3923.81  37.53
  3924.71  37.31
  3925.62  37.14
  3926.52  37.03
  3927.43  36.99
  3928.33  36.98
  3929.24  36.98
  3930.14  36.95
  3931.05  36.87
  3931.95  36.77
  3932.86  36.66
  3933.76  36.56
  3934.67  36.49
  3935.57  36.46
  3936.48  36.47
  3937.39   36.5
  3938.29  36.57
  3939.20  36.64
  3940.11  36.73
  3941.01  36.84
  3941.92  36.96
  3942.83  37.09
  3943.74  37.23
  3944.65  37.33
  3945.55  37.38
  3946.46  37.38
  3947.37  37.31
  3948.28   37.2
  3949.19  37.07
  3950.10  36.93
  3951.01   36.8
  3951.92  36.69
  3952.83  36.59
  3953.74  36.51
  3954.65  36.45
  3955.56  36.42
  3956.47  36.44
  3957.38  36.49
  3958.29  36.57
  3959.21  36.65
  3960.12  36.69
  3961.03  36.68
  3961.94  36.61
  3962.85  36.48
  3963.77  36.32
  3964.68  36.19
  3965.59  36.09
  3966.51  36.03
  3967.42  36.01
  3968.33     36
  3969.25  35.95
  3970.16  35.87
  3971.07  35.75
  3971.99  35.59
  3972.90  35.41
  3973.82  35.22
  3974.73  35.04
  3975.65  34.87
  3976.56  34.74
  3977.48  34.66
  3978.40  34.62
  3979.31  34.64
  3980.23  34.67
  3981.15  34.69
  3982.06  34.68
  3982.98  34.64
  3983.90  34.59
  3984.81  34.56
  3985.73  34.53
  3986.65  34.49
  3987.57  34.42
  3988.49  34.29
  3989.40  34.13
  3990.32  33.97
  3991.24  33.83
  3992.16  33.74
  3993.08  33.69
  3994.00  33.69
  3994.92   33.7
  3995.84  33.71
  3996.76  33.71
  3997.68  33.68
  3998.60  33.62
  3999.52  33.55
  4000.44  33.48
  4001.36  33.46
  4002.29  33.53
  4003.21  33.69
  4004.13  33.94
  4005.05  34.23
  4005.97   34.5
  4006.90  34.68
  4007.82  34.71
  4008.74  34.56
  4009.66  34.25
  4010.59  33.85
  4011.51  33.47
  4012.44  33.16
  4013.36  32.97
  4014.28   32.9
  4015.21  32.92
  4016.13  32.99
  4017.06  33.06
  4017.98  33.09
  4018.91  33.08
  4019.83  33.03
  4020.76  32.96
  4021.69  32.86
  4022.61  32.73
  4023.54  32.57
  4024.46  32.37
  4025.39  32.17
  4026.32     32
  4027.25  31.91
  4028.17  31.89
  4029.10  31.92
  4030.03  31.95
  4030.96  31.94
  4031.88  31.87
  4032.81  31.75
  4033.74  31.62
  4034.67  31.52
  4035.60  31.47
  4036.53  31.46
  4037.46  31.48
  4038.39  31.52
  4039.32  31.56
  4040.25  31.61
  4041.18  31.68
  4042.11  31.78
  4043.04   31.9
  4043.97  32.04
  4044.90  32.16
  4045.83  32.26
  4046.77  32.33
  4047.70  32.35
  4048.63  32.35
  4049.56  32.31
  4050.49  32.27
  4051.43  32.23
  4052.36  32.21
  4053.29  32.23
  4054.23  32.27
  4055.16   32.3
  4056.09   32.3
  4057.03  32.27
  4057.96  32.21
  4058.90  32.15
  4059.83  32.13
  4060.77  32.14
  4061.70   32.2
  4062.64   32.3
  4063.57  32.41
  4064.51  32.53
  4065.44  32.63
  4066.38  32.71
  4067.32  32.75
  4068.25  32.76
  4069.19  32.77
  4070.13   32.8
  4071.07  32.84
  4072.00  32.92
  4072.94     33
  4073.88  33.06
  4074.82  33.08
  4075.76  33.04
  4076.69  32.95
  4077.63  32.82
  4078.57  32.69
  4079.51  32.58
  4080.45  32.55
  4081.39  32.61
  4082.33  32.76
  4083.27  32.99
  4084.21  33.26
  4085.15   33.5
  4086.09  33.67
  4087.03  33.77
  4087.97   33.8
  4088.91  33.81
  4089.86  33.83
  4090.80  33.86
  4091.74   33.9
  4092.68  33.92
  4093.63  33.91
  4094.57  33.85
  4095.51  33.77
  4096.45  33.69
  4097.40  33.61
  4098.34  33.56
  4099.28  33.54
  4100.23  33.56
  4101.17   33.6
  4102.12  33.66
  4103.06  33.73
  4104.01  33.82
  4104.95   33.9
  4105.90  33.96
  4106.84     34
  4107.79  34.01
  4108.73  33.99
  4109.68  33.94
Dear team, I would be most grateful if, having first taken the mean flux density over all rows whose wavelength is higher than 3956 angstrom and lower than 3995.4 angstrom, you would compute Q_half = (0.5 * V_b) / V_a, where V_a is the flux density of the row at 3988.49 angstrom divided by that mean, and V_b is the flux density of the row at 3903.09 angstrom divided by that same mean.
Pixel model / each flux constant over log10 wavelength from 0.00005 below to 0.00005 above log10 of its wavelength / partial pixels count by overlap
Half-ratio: 0.56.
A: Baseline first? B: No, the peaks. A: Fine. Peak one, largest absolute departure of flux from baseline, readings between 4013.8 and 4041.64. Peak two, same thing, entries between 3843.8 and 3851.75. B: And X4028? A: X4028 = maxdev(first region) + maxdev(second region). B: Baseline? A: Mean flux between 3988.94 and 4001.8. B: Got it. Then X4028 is 8.3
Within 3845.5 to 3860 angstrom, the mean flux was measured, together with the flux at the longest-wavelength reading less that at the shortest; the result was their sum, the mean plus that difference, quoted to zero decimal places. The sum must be 41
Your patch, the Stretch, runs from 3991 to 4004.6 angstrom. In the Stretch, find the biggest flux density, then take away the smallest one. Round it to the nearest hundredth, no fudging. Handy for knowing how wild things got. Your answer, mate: 0.48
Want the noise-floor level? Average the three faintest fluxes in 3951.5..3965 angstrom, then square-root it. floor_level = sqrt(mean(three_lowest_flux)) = 6.03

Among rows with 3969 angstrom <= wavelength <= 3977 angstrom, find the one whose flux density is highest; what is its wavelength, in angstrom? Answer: 3969.25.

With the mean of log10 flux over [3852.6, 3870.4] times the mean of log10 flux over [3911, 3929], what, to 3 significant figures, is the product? 2.54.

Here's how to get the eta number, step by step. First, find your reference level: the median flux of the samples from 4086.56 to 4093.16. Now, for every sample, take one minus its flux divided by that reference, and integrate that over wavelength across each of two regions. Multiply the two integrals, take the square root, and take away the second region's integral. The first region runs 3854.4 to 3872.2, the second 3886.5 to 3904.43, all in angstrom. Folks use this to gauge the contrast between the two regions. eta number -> 6.3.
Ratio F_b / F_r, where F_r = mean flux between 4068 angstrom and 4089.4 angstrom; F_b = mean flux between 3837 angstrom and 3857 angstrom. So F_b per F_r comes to 1.20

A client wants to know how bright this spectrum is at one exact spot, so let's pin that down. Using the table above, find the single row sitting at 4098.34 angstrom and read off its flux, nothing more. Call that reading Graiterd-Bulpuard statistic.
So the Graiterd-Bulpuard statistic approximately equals 33.56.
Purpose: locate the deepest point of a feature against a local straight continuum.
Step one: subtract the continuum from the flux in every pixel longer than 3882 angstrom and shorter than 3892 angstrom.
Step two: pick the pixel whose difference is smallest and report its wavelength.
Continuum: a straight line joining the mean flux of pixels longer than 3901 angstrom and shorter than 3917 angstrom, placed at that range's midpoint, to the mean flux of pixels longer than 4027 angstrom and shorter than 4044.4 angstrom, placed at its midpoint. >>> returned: 3882.47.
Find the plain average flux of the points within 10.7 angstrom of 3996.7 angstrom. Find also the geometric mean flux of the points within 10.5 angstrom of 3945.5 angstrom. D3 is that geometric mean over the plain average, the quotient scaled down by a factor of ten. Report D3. 0.109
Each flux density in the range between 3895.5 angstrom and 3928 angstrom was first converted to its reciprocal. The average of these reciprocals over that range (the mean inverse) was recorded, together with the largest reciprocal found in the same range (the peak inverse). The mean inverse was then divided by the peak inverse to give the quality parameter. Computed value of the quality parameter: 0.972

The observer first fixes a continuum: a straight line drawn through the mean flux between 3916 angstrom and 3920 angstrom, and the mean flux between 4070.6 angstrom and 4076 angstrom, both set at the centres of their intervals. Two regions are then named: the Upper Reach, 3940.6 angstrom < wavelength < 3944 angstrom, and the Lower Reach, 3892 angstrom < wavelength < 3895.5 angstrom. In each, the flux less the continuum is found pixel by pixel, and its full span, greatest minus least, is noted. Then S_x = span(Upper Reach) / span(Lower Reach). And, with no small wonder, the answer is 1.0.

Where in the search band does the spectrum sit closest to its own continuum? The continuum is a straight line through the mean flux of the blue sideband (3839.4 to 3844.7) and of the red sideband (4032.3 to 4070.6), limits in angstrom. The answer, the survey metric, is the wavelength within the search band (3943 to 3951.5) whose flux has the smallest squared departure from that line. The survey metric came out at 3951.01 angstrom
